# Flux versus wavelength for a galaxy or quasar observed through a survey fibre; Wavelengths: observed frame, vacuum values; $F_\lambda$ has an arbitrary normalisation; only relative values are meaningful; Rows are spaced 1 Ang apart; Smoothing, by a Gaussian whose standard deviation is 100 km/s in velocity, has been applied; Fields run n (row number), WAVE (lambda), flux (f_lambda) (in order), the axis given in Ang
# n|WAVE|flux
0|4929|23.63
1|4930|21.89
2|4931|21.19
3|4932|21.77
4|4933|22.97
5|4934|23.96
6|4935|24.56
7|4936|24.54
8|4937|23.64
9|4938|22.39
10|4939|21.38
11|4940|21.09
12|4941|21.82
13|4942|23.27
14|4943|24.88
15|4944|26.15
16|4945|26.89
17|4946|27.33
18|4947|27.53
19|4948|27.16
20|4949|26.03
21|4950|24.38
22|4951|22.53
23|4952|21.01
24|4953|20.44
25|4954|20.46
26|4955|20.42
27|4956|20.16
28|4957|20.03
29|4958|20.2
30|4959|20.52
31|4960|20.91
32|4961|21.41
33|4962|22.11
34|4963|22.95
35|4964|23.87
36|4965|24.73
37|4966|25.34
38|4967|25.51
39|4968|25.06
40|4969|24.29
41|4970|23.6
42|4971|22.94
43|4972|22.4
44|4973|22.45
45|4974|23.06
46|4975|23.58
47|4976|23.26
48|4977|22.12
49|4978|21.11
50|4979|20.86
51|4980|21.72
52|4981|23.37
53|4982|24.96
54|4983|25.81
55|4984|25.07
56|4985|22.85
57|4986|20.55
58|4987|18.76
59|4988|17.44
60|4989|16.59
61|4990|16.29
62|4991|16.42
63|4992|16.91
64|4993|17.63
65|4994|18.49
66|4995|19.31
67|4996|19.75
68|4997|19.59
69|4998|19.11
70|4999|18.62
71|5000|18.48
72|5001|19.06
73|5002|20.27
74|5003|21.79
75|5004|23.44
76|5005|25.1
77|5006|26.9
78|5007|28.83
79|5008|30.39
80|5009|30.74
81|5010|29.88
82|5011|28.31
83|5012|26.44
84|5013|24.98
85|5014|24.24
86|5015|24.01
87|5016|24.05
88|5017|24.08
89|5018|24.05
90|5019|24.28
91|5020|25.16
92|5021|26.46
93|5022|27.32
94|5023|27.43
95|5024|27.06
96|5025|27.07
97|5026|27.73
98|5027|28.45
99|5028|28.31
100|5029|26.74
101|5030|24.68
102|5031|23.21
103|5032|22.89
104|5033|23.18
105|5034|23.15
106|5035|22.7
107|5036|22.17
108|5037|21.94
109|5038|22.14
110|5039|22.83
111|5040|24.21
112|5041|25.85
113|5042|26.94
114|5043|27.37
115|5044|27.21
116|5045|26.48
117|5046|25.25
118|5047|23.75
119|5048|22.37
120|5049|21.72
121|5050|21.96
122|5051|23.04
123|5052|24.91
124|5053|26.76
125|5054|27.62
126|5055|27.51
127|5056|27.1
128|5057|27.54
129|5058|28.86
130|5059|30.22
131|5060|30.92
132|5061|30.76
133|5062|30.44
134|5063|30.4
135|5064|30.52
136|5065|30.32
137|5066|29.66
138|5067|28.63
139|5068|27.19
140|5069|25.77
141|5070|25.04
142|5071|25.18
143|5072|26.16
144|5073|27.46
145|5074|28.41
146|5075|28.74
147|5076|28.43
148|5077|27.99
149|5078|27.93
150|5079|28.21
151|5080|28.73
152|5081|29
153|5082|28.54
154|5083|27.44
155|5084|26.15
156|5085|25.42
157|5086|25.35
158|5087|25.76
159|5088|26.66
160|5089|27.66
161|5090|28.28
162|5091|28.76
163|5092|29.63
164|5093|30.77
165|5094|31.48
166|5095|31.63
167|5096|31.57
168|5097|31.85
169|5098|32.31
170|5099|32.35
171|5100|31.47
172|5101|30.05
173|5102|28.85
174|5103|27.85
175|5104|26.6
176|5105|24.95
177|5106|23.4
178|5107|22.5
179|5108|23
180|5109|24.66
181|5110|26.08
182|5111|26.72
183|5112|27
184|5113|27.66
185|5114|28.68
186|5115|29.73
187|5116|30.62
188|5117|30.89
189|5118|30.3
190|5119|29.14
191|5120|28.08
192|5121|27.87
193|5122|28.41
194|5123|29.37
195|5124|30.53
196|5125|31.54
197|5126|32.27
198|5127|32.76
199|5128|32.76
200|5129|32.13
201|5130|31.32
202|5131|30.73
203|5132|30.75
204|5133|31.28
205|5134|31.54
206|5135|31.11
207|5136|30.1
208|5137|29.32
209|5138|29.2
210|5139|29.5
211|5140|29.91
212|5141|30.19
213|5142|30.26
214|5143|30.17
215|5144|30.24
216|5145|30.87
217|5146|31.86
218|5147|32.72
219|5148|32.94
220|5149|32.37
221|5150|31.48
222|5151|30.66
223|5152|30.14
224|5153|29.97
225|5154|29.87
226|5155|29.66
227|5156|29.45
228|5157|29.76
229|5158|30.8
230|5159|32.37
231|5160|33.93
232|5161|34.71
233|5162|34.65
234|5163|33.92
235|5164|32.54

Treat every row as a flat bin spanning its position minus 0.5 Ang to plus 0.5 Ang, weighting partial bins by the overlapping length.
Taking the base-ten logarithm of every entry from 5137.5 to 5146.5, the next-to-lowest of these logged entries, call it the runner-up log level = 1.47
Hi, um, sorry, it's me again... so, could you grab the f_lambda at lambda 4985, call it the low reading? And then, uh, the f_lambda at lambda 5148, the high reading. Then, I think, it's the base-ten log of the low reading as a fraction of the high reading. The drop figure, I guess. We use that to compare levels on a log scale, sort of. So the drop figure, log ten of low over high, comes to -0.16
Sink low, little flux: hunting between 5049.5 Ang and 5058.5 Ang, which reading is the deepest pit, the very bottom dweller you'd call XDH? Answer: 21.96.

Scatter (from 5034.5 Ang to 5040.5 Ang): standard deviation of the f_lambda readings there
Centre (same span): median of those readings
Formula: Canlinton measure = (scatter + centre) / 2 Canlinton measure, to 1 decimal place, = 11.6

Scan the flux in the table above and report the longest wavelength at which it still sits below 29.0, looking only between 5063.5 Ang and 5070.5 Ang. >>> 5070 Ang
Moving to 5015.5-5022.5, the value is 5022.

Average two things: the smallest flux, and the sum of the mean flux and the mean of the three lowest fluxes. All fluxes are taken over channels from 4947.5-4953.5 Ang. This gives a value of 33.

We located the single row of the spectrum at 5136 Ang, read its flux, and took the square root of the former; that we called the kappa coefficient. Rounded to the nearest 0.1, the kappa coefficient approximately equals 5.5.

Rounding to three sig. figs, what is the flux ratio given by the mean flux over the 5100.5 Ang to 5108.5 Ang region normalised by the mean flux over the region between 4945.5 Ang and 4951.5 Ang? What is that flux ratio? 1.00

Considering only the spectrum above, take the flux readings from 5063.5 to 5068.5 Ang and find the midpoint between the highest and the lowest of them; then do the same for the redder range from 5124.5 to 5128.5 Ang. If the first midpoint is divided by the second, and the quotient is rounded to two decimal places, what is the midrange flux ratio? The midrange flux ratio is 0.90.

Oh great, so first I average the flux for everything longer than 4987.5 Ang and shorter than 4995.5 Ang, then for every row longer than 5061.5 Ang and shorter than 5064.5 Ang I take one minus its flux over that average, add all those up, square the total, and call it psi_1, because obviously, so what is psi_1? 5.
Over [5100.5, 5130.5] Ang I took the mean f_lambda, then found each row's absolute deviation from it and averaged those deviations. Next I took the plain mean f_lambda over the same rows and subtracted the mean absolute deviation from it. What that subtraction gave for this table 26.2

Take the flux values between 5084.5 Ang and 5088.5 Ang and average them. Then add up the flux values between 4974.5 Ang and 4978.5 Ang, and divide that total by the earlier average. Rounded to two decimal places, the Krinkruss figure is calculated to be 3.49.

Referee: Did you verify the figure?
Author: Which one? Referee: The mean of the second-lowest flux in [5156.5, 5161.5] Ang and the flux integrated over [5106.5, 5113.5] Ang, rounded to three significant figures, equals 104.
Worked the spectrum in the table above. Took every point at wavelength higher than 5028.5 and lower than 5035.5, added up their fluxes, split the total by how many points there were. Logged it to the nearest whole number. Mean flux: 24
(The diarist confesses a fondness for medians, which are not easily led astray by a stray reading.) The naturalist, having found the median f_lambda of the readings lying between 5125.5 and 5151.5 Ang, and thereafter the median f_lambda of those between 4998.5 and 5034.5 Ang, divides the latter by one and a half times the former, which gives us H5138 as 0.54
